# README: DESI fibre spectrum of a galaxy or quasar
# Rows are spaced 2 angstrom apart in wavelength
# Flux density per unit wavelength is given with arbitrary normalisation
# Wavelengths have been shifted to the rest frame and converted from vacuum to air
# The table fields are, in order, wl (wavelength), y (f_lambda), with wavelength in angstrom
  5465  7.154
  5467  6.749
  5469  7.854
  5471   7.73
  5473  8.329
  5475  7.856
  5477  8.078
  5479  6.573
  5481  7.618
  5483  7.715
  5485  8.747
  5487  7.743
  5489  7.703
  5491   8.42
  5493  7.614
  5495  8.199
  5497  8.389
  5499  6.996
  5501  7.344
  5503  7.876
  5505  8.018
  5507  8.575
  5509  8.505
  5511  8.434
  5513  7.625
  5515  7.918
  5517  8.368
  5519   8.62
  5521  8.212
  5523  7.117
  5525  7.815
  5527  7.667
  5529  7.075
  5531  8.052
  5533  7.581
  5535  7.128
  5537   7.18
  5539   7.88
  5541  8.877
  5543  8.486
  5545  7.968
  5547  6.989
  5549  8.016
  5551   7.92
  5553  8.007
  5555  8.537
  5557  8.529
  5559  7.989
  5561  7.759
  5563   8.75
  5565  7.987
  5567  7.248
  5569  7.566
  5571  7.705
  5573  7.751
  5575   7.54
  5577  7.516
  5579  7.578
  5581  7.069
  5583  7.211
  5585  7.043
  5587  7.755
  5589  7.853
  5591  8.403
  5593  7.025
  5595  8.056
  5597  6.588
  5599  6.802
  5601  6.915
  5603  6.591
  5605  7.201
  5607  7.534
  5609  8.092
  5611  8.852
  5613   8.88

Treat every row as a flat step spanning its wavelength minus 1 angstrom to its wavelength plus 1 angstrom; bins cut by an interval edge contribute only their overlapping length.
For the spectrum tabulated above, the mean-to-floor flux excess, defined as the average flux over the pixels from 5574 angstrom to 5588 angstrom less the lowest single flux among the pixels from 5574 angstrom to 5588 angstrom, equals 0.3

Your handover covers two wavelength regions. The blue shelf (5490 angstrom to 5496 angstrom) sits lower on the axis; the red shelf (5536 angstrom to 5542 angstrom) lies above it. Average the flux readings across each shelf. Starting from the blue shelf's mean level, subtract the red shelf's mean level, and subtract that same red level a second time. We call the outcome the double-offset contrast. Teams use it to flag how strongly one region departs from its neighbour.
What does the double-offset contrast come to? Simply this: -7.88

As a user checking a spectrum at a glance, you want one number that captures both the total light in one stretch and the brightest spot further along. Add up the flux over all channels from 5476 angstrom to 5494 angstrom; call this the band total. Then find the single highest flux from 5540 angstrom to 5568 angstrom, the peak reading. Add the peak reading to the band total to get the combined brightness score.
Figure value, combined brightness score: 79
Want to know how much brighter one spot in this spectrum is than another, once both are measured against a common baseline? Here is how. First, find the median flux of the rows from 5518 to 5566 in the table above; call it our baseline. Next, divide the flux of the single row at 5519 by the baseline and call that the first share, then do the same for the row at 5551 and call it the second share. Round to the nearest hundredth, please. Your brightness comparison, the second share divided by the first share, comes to 0.92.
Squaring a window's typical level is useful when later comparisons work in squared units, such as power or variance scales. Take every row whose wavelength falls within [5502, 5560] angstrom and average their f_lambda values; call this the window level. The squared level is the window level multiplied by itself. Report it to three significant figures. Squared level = 63.4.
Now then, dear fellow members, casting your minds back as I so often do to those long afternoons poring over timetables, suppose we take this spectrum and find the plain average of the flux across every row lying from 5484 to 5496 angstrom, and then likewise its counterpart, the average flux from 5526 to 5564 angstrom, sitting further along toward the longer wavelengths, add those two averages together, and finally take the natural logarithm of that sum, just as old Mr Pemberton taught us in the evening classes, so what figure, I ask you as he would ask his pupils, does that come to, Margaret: 2.77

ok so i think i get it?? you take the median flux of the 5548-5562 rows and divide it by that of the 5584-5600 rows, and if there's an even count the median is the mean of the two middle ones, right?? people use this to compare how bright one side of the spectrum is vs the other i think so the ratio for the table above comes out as 1.08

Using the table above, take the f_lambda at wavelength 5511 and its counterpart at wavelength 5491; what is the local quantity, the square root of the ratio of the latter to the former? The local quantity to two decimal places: 1.00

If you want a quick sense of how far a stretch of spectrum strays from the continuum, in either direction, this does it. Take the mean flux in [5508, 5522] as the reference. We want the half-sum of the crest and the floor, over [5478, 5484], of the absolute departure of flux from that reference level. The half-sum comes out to 1.1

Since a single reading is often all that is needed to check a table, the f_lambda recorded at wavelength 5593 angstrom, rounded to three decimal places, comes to 7.025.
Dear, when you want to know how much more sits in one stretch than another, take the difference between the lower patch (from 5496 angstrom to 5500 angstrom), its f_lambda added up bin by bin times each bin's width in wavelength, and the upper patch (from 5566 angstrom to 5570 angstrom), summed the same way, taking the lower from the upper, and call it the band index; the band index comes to -1.1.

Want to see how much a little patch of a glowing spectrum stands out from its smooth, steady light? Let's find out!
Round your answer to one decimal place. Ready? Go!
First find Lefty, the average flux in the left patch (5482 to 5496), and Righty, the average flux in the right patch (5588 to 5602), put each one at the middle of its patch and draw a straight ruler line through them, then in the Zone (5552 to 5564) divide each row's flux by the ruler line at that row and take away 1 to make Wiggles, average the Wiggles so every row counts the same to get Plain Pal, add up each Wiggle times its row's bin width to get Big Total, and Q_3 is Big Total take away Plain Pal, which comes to 1.0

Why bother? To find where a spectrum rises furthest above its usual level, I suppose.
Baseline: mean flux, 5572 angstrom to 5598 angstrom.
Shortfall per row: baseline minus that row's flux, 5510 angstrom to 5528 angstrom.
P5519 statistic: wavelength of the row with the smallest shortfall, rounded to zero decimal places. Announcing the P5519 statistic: 5519 angstrom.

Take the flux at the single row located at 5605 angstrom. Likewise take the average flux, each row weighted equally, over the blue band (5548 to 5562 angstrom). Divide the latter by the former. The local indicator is 1.13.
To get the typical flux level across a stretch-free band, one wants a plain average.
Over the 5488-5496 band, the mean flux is 7.98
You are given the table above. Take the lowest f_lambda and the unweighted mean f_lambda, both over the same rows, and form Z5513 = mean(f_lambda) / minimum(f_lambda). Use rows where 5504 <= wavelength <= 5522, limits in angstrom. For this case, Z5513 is 1.082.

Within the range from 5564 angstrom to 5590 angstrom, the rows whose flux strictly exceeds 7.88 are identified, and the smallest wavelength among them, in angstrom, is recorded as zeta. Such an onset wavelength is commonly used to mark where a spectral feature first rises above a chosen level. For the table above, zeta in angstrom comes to 5565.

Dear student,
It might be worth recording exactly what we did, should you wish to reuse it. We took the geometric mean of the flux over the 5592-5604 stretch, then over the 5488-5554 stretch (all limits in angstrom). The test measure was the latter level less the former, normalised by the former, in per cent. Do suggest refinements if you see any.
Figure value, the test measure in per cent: 12.9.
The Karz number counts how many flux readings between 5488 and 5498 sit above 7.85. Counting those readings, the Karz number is 3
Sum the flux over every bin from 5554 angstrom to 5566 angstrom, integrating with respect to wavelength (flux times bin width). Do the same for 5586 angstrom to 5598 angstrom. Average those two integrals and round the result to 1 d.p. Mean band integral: 95.2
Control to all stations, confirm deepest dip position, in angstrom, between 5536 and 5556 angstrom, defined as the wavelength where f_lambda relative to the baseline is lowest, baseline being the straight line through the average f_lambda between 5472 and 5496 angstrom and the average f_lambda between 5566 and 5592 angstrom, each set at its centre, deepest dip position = 5547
